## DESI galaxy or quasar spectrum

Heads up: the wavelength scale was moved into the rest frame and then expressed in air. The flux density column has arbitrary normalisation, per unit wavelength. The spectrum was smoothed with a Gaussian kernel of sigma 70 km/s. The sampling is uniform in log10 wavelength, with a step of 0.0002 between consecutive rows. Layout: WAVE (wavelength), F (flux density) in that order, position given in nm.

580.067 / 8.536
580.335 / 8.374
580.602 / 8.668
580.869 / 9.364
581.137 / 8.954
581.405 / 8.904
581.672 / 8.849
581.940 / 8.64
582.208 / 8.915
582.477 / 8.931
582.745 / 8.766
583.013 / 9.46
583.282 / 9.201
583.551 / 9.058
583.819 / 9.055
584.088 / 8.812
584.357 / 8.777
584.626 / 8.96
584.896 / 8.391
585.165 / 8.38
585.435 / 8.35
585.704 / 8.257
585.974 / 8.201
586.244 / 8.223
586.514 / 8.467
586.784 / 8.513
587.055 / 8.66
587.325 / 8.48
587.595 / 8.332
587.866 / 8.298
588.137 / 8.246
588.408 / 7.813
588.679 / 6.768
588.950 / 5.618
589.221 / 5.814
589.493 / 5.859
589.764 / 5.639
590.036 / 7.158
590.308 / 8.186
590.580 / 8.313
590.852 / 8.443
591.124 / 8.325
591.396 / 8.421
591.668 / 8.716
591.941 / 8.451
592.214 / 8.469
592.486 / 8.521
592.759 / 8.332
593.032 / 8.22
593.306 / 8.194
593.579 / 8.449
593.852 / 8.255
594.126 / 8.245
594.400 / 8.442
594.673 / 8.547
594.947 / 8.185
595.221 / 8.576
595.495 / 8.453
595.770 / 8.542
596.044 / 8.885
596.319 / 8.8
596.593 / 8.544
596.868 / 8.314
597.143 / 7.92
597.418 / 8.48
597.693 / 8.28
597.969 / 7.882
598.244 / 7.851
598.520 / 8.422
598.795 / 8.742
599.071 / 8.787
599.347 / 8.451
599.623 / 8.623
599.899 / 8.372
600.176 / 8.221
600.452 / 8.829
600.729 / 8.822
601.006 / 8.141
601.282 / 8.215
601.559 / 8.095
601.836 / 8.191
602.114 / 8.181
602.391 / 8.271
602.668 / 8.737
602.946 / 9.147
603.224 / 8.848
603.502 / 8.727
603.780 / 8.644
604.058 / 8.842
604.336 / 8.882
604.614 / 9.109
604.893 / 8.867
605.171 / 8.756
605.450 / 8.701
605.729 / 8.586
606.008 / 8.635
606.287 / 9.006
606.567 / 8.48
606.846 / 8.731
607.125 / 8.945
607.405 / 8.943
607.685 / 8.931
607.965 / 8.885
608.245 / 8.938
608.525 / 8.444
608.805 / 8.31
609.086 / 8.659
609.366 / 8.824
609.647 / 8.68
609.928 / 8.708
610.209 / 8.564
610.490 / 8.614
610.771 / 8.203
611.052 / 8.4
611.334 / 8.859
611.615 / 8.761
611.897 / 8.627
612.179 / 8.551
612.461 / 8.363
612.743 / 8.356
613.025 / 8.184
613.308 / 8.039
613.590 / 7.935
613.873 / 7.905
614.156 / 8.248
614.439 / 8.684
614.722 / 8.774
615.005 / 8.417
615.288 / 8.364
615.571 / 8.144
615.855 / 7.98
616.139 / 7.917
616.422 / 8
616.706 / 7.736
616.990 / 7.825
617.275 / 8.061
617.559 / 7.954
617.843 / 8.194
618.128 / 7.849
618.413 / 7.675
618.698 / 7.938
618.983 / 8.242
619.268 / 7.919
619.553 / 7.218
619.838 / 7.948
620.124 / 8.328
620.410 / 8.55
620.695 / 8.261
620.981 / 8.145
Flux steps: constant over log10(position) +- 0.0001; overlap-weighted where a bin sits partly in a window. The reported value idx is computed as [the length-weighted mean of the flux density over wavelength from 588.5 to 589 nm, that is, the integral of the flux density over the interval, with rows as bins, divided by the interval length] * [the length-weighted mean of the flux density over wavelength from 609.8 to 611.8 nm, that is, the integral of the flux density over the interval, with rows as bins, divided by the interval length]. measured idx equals 55.3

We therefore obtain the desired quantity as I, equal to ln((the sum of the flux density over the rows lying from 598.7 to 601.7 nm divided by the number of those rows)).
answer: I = 2.14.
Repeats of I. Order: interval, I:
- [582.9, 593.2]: 2.10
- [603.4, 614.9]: 2.15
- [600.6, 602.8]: 2.12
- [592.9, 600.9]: 2.13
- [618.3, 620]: 2.06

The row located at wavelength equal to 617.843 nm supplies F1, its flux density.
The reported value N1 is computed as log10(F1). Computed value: 0.91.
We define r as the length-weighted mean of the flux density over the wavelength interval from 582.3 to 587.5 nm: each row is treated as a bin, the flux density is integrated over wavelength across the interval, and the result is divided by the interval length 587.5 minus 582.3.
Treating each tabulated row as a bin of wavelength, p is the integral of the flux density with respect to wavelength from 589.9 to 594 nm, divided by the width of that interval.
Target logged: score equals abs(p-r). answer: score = 0.38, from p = 8.30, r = 8.68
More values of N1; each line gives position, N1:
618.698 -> 0.90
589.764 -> 0.75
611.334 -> 0.95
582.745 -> 0.94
